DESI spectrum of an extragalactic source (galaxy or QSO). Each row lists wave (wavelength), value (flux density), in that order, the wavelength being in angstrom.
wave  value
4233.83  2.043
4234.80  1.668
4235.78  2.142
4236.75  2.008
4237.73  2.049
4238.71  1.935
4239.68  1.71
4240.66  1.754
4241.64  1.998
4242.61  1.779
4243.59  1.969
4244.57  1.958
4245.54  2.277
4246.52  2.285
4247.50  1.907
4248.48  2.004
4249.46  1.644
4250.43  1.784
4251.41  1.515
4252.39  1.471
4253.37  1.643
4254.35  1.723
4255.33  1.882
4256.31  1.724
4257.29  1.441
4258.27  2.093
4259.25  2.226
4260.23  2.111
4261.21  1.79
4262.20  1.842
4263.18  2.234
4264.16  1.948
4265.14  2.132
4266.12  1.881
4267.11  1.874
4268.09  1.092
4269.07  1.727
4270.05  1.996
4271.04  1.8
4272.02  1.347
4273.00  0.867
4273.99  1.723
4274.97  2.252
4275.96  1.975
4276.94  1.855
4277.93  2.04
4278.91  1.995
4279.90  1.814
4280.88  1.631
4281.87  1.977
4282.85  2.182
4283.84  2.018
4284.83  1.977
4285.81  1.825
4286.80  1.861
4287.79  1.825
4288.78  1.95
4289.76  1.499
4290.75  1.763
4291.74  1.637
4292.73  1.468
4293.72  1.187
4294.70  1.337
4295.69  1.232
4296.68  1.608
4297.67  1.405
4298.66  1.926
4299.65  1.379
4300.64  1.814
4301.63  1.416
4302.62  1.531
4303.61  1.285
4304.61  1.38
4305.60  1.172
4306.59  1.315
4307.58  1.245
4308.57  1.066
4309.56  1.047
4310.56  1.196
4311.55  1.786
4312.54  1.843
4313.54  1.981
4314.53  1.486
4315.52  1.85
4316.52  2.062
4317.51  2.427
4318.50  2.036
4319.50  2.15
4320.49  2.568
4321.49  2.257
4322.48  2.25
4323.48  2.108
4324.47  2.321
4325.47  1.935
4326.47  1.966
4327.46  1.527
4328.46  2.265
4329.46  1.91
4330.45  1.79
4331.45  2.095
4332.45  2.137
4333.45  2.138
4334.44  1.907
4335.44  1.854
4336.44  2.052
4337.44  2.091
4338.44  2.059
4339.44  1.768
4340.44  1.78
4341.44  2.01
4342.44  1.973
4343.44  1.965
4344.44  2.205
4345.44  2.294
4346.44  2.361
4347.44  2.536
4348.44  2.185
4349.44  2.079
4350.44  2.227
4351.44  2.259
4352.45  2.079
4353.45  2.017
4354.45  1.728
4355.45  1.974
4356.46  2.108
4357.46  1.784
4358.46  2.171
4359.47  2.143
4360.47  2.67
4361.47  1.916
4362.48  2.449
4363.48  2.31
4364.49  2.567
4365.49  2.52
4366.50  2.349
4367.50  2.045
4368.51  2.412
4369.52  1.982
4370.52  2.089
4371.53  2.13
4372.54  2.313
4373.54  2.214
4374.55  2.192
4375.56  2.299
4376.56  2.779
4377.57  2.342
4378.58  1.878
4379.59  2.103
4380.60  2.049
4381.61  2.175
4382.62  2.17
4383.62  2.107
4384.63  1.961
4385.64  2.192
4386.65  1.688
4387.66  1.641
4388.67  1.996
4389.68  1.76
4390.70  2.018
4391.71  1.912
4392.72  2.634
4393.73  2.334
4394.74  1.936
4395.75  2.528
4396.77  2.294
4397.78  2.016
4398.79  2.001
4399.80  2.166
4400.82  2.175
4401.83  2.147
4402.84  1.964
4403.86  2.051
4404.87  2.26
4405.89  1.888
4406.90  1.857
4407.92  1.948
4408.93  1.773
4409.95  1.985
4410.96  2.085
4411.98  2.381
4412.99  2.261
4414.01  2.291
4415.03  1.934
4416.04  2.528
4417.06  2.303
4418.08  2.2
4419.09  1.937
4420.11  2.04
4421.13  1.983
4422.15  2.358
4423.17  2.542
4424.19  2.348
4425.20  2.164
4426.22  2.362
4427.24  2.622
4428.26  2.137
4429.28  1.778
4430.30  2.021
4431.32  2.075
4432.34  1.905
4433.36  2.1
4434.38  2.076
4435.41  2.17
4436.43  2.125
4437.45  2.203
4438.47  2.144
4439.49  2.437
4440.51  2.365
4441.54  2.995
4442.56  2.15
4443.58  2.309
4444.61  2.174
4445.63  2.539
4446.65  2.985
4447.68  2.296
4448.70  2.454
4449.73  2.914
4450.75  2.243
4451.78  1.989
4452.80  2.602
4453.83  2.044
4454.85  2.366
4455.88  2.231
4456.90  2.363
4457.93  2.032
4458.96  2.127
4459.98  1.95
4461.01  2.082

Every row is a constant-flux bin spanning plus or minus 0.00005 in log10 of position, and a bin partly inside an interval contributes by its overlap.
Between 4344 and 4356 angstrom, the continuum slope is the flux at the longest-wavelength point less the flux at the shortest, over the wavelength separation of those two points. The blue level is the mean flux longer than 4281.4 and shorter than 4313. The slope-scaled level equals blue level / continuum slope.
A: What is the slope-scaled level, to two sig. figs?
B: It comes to -75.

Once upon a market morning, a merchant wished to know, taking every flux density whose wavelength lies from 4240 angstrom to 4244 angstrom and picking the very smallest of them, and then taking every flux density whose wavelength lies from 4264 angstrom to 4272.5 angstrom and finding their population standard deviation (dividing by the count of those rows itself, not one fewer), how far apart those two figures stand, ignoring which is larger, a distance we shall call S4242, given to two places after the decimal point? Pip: 1.44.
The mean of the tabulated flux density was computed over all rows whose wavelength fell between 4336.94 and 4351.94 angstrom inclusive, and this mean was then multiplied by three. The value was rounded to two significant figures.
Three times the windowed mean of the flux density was 6.4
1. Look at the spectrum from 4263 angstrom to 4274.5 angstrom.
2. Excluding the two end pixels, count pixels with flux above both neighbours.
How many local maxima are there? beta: 2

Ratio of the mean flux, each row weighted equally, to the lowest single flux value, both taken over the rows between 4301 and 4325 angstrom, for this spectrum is 1.66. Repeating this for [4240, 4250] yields 1.19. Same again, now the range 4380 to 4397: 1.27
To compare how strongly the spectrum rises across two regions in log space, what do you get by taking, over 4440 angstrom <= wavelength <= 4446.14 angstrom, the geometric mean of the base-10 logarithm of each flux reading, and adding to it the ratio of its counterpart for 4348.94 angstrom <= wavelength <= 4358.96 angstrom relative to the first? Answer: 1.2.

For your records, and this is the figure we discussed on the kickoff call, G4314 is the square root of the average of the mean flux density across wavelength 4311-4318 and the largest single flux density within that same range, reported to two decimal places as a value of 1.47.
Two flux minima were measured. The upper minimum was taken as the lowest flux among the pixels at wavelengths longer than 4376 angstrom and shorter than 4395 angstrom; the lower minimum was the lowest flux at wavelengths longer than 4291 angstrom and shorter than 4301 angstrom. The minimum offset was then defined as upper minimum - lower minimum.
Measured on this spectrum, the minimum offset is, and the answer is 0.5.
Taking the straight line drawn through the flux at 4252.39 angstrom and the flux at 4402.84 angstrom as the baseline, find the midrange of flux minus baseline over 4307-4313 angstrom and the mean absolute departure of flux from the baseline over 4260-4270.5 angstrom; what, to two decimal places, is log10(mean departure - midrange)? -0.18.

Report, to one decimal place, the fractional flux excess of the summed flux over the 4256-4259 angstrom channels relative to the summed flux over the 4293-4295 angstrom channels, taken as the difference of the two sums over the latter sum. 1.1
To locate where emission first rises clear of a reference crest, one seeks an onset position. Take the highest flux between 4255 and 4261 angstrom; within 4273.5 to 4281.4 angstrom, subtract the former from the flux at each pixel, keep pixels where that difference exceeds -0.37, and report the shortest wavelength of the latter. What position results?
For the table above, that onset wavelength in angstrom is 4274.97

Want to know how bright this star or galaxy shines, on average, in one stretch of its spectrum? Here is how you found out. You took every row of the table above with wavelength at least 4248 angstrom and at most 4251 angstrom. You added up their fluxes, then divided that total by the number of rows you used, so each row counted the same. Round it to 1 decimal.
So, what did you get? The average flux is 1.8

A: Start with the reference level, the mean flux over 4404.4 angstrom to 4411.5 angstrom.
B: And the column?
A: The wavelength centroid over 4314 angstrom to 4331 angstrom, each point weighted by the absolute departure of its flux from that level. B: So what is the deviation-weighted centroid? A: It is 4321.7 angstrom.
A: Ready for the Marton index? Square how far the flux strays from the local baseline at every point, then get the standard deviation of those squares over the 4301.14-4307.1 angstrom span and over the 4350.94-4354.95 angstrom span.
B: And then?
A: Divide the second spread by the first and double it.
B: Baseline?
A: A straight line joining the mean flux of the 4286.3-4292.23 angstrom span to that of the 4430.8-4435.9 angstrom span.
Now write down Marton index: 1.0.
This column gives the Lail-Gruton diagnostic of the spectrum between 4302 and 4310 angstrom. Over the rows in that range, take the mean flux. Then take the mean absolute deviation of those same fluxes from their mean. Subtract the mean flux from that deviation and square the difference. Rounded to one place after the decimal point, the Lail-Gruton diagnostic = 1.3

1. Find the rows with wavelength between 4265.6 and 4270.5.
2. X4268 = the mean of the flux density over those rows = 1.7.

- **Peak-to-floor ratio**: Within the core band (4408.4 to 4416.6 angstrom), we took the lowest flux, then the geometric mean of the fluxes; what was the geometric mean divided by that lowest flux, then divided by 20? 0.0604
